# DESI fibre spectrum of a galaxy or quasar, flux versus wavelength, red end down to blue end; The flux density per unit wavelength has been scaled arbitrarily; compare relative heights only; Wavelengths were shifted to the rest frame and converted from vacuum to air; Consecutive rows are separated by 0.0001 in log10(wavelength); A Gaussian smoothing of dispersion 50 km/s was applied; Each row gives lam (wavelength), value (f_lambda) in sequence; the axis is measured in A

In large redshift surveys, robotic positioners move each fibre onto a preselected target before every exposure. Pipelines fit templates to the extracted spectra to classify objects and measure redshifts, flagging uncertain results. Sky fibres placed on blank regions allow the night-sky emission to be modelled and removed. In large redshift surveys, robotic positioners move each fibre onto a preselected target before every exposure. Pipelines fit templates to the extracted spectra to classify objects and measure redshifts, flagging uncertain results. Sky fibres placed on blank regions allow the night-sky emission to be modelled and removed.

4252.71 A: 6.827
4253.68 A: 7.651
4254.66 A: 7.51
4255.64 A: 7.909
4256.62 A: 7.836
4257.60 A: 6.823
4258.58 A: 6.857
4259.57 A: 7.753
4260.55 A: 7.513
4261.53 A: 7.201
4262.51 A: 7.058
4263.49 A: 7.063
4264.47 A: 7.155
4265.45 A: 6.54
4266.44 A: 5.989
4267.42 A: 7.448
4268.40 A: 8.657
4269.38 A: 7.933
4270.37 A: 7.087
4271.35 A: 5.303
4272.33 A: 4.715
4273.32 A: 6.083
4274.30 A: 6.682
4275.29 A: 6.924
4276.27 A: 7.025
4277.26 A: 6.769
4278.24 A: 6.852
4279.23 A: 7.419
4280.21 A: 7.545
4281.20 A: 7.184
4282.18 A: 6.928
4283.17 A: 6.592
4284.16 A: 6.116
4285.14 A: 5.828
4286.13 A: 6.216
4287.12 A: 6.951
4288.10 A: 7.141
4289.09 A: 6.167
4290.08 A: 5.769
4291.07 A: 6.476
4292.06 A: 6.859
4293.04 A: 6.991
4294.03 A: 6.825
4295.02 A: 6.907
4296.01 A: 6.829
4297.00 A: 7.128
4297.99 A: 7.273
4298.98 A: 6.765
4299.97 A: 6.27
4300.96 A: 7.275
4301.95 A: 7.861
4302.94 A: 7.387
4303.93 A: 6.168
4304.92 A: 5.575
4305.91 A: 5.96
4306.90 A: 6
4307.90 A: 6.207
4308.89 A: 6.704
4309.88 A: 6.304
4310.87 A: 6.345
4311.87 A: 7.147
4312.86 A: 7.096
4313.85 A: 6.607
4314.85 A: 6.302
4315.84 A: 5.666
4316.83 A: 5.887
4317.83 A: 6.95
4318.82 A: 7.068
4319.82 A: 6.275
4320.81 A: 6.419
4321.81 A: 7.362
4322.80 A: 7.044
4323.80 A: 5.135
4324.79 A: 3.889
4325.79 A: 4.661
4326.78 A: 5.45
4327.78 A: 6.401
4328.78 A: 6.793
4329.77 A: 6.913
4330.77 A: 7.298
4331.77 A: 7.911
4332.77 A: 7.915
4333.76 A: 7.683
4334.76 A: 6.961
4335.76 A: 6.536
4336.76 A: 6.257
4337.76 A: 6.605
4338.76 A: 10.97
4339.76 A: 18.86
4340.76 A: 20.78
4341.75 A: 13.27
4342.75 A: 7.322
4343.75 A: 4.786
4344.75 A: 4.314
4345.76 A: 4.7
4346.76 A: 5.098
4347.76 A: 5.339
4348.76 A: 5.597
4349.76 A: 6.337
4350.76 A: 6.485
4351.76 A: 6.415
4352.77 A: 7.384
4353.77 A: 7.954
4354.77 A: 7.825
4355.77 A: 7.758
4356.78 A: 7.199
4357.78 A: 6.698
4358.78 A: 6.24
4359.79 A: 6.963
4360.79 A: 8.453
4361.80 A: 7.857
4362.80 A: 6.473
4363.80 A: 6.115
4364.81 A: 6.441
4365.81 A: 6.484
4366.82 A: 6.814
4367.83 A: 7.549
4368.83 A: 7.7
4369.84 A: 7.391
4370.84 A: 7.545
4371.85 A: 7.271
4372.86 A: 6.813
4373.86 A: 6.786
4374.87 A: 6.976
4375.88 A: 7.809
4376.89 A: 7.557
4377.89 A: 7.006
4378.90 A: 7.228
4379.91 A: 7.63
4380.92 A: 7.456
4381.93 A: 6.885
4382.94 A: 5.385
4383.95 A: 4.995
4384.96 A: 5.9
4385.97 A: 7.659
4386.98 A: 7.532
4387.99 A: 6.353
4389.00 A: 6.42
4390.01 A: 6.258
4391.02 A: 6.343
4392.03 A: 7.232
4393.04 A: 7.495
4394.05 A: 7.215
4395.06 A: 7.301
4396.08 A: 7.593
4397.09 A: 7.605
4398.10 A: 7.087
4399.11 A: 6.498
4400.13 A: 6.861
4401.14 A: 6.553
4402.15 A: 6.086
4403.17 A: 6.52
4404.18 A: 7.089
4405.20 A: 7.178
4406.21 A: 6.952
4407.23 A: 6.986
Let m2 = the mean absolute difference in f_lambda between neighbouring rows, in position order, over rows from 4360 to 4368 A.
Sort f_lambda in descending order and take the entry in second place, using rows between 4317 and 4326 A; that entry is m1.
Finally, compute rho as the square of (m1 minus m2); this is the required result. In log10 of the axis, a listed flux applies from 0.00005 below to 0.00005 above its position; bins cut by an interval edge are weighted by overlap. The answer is 43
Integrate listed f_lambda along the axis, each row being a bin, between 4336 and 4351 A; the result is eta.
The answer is 127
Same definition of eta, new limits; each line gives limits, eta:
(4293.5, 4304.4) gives 76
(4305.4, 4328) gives 140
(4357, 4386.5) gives 206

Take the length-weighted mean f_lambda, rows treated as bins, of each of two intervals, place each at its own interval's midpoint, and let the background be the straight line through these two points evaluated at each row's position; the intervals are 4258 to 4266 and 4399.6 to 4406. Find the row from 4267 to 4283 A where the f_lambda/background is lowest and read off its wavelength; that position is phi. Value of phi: 4272.33 A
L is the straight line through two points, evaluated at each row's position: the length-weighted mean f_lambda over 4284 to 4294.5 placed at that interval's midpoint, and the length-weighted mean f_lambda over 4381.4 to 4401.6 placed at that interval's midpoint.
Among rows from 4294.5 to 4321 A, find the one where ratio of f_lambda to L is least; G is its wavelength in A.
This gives 4304.92 A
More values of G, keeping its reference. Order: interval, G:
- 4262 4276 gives 4272.33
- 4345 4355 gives 4345.76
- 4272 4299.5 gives 4272.33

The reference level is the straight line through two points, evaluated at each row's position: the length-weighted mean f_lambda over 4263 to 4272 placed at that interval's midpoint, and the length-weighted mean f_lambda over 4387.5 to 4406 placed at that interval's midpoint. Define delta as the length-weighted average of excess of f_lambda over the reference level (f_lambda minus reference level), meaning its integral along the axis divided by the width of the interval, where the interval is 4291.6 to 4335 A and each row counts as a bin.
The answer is -0.35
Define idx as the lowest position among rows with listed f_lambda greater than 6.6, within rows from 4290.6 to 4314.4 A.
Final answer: 4292.06 A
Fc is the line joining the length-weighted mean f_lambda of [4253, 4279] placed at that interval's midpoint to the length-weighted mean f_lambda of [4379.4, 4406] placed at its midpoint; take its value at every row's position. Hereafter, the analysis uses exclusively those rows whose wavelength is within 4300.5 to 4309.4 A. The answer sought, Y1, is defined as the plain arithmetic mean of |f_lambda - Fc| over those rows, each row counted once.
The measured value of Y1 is 0.75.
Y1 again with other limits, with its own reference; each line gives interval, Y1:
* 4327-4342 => 2.76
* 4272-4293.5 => 0.51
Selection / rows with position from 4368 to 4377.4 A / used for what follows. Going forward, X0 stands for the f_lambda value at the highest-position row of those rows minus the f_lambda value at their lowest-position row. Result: -0.1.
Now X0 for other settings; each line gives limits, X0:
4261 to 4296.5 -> -0.4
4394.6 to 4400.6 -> -0.4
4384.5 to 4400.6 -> 1.0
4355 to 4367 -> -0.9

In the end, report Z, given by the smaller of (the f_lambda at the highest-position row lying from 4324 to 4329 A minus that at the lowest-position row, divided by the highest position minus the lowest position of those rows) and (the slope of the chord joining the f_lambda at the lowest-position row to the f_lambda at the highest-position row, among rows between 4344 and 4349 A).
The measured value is 0.3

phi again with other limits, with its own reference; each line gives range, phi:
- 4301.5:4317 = 4304.92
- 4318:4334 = 4324.79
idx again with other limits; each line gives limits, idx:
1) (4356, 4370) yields 4356.78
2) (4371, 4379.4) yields 4371.85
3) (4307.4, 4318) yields 4308.89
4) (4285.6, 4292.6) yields 4287.12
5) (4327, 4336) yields 4328.78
